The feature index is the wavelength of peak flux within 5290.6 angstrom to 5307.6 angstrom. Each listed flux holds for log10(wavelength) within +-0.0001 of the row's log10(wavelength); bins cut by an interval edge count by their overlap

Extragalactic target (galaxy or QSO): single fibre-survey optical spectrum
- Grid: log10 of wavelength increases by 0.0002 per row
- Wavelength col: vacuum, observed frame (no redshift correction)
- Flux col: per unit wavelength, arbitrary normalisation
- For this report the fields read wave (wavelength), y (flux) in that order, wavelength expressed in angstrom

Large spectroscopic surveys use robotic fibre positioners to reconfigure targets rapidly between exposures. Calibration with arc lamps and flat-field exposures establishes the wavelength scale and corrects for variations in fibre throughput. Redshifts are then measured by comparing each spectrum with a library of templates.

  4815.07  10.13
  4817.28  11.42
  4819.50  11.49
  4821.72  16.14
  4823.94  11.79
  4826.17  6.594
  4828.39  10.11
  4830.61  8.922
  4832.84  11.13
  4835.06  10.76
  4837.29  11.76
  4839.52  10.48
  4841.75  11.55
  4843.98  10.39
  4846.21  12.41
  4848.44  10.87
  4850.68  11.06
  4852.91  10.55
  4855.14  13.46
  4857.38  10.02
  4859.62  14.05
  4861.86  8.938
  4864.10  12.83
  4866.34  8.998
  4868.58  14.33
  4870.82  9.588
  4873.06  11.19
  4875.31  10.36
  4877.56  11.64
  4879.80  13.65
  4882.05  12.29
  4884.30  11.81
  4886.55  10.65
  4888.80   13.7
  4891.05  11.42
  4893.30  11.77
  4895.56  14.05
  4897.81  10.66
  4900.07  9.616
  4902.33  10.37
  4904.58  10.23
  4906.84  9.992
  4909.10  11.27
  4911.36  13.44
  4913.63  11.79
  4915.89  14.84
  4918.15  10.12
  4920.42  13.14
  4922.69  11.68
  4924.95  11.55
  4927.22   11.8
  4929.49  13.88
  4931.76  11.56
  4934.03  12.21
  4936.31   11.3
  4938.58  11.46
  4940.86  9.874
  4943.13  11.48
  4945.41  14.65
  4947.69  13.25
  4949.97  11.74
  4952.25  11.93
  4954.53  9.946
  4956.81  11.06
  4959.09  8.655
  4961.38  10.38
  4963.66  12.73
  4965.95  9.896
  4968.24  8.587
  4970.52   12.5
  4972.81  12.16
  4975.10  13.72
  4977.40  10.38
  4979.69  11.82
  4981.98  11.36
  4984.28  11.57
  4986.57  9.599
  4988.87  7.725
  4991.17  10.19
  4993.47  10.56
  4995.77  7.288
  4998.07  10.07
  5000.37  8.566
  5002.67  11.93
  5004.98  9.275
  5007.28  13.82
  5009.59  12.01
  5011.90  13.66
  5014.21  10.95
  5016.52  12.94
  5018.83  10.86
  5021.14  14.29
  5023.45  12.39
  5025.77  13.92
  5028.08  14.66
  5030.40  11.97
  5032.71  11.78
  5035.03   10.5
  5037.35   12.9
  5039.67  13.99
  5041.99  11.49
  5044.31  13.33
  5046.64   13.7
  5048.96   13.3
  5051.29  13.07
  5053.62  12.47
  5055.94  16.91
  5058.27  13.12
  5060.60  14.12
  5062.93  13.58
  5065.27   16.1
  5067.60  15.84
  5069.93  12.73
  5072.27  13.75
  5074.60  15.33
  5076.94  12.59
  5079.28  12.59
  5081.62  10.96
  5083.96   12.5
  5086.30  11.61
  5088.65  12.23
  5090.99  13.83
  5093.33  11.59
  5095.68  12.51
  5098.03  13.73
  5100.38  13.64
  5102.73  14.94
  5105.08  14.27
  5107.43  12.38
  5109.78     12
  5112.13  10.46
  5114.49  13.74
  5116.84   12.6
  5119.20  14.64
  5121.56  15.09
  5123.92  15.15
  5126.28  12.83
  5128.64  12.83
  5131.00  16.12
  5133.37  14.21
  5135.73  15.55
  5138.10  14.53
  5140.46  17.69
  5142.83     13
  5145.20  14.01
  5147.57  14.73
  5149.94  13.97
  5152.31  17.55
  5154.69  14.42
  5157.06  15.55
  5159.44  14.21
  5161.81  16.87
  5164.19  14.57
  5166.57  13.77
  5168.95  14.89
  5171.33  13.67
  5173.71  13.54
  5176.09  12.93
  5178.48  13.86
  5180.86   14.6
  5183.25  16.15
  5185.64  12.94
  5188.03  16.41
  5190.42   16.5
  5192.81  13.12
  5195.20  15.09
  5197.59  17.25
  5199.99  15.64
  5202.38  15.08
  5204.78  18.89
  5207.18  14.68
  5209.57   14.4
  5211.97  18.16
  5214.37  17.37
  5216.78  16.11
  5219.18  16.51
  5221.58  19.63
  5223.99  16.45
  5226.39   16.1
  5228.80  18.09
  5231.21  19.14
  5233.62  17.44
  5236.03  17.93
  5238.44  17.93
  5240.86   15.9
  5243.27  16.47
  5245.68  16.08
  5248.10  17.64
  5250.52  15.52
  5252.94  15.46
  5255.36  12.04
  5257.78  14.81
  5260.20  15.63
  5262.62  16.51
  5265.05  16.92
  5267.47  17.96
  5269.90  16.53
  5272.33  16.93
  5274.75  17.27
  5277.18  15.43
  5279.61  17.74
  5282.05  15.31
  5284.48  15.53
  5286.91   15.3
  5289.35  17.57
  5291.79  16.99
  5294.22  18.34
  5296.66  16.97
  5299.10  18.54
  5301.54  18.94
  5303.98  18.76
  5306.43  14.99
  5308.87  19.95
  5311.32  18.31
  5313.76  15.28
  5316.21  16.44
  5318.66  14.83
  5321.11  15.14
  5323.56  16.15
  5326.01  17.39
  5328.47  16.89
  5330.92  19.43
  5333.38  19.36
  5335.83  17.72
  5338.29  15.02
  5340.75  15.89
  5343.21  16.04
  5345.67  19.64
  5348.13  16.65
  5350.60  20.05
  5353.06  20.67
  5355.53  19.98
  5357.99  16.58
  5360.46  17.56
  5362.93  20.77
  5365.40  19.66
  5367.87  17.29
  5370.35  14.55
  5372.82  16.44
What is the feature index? 5301.54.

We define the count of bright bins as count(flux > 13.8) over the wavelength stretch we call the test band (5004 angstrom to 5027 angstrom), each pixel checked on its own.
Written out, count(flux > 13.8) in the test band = 3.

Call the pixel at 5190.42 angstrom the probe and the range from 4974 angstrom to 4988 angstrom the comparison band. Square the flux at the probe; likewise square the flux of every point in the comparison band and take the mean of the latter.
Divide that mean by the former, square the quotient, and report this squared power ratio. 0.23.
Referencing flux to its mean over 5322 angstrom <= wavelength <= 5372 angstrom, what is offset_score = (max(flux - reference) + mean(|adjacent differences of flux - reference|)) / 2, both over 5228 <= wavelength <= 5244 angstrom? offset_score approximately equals 1.1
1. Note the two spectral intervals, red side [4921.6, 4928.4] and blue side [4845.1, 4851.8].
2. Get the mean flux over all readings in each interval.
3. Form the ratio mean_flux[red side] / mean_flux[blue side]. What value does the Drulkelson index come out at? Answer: 1.02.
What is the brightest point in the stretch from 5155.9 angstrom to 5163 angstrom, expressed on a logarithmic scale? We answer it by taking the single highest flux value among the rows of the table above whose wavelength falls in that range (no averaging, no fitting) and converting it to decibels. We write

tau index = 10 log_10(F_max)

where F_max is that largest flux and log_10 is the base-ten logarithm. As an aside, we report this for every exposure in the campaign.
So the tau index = 12.3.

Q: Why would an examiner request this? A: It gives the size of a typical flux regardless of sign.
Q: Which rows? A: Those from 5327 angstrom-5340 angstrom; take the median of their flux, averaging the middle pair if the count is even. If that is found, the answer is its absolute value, 18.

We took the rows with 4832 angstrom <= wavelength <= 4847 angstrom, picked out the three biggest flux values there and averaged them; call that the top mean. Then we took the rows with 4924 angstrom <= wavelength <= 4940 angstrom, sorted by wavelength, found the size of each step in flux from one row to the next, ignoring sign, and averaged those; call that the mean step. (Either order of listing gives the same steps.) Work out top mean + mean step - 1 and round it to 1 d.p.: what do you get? 12.0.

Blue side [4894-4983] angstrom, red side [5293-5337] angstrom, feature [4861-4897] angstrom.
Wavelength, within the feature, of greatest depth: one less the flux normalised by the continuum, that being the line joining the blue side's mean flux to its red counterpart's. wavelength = 4861.86 angstrom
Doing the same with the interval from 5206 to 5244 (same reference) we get 5209.57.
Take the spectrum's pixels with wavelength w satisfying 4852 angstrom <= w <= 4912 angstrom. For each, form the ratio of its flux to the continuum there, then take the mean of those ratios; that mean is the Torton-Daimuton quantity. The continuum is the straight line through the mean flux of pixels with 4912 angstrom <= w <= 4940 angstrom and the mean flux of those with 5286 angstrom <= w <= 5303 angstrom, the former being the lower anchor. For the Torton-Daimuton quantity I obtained 1.00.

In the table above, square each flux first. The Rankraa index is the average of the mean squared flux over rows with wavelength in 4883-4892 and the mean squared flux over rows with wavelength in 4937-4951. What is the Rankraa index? 145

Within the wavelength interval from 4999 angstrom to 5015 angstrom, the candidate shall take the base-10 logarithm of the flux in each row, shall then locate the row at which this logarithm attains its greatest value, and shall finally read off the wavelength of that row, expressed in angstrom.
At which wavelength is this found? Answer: 5007.28 angstrom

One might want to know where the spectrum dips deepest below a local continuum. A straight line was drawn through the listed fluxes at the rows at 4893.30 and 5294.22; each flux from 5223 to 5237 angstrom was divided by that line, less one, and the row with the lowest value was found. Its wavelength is 5226.39 angstrom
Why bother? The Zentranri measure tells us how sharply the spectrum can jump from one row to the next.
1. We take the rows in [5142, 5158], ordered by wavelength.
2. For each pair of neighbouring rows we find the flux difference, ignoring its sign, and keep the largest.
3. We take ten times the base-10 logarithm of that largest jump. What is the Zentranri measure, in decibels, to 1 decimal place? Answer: 5.5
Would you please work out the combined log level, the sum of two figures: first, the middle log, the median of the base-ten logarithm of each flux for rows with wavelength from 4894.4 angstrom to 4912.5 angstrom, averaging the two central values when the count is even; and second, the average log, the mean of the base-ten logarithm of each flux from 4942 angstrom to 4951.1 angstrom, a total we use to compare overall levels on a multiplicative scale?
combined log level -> 2.13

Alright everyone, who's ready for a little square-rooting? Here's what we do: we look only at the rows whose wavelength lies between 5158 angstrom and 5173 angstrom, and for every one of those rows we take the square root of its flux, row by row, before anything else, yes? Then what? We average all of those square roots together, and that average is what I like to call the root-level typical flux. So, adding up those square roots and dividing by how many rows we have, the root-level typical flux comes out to 3.8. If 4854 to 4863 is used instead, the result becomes 3.4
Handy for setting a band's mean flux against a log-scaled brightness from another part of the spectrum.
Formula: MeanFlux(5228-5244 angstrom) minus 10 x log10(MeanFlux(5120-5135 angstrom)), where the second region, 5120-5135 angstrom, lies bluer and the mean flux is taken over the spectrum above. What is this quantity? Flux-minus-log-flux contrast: 6.0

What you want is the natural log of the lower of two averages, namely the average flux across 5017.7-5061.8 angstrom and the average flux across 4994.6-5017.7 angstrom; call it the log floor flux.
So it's 2.40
